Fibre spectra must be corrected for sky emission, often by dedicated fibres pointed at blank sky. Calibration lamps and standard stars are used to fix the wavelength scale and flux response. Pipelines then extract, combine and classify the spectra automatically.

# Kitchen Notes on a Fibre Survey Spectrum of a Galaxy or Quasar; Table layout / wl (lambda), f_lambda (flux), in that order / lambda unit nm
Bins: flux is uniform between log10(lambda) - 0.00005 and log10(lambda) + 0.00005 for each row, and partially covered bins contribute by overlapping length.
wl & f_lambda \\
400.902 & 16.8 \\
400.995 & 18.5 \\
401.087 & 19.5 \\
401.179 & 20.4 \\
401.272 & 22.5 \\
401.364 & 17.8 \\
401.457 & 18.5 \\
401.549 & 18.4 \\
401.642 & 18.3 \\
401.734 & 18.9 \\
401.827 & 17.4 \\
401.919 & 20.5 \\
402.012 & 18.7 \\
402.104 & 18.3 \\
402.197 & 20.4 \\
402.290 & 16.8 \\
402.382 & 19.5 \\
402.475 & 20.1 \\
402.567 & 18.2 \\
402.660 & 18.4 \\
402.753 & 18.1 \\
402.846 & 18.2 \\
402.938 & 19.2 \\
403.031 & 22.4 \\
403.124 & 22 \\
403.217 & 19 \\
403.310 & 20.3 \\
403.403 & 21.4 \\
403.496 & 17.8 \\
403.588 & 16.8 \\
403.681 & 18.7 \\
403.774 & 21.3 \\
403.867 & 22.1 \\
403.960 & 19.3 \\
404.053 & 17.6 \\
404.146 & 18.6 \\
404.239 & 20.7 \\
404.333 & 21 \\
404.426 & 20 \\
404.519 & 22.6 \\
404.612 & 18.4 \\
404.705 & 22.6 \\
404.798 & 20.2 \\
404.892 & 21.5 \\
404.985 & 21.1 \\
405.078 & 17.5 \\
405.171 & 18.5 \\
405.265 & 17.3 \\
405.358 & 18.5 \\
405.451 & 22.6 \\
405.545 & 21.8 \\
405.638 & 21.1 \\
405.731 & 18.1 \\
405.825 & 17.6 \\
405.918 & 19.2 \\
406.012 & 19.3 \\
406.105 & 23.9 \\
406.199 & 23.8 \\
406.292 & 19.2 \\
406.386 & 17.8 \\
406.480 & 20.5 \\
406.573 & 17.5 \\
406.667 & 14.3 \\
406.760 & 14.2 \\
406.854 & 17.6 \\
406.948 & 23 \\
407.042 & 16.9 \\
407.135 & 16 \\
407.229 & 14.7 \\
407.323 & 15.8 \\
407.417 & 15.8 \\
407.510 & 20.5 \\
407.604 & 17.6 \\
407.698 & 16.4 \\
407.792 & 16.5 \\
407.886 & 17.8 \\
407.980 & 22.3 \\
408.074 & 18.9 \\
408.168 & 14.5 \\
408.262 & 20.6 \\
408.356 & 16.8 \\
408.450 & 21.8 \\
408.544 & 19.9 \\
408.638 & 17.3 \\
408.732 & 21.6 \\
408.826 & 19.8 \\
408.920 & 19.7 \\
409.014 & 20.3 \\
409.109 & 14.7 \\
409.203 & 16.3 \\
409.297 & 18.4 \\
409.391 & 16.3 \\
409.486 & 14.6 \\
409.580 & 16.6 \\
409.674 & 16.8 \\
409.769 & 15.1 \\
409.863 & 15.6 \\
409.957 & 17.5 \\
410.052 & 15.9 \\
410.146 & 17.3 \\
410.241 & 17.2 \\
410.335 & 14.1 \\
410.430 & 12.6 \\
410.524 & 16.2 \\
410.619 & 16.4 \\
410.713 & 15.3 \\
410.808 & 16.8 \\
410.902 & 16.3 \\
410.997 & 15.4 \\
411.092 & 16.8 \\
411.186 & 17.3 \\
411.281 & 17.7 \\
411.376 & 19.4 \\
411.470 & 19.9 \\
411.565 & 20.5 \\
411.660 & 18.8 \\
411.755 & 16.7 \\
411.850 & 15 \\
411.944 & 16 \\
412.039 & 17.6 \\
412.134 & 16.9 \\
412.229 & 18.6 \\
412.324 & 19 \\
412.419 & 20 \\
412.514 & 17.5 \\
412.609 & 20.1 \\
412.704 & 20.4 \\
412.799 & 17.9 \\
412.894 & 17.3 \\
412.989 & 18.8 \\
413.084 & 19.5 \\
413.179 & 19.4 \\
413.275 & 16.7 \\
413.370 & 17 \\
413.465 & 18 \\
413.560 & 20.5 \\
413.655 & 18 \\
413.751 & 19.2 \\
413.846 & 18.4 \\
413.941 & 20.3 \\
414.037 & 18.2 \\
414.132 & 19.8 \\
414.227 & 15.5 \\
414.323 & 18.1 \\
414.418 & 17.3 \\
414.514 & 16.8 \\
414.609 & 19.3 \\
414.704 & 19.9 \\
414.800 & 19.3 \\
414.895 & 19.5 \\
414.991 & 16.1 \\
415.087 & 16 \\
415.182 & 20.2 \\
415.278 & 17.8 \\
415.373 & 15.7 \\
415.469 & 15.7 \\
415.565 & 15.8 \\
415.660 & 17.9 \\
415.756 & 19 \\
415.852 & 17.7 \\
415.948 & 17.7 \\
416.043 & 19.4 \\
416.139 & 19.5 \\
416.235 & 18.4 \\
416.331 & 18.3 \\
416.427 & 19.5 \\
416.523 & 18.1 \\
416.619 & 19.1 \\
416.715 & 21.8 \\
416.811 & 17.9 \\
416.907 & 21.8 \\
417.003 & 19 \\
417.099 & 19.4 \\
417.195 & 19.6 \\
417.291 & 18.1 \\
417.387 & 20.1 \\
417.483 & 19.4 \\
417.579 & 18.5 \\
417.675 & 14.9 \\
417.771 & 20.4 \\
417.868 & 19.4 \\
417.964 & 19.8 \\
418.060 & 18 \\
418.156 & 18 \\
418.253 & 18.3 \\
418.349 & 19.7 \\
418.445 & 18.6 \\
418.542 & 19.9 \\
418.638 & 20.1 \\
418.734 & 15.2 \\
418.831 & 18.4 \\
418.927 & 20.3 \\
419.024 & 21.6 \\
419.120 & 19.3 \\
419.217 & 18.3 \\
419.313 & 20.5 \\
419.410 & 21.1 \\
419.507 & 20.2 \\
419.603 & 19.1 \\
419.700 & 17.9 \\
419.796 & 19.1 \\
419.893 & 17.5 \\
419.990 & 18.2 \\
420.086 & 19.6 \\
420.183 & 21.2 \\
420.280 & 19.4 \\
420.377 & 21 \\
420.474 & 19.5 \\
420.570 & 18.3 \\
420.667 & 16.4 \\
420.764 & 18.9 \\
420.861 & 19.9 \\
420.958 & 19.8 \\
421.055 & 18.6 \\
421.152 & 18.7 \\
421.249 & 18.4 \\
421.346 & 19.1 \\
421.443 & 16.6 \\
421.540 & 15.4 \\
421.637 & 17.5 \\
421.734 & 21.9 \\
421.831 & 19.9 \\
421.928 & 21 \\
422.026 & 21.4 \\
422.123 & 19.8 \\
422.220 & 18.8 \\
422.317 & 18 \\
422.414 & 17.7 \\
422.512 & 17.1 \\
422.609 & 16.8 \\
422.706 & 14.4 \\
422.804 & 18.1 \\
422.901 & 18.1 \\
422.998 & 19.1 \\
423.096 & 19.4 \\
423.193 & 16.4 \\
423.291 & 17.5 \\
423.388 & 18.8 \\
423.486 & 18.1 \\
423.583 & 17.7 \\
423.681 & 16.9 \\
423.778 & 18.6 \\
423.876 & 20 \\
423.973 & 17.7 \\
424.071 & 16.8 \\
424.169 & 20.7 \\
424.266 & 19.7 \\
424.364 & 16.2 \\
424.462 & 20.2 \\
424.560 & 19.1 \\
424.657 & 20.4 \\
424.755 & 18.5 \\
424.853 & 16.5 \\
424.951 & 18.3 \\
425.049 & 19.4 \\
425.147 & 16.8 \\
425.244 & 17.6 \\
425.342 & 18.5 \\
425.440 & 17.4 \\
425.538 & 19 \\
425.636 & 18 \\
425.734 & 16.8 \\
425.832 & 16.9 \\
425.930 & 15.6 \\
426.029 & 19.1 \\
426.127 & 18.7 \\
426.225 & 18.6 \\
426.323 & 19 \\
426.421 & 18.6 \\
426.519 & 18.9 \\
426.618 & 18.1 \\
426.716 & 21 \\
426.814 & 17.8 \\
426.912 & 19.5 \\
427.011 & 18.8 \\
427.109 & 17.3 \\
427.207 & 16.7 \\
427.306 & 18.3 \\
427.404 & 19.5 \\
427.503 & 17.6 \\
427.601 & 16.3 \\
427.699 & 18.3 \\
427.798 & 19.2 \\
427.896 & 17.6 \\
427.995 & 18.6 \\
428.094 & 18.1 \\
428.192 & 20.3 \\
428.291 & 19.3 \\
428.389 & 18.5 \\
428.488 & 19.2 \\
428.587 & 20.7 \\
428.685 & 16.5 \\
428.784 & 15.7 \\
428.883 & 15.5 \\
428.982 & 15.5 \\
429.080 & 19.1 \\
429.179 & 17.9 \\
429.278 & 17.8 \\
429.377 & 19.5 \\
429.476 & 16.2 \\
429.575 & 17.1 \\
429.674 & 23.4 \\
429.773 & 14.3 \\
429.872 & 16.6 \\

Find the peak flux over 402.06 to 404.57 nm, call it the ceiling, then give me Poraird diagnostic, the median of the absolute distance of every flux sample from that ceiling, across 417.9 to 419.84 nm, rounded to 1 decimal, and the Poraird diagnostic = 3.4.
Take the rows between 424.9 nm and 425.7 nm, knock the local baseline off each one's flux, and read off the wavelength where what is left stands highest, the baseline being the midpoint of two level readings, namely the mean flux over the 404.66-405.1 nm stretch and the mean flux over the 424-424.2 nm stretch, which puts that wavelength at 425.049 nm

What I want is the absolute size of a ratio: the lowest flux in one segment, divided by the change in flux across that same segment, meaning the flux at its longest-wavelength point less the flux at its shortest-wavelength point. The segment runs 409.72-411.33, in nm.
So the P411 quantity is 5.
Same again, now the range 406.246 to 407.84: 5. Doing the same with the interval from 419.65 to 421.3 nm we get 33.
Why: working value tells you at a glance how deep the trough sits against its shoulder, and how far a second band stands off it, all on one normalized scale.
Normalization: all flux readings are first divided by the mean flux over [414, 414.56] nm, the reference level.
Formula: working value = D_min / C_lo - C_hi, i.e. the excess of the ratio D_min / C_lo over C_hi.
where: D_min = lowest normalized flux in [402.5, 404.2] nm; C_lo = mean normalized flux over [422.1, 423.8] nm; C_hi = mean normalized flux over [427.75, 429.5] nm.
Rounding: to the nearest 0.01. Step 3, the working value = -0.08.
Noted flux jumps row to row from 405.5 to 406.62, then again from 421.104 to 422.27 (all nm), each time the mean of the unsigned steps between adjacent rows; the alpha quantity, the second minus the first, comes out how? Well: -0.5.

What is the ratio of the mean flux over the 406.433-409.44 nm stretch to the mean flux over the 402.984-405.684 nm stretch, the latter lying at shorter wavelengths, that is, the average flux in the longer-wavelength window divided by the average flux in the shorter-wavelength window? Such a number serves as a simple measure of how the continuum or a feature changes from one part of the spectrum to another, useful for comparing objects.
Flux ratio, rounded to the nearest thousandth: 0.893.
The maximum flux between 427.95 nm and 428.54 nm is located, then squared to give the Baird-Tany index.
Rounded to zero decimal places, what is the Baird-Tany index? 412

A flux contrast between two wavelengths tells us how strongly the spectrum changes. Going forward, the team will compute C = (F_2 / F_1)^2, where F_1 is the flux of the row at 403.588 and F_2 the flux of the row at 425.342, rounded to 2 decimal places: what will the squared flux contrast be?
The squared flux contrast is 1.21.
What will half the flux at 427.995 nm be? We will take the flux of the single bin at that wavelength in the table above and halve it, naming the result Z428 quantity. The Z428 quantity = 9.30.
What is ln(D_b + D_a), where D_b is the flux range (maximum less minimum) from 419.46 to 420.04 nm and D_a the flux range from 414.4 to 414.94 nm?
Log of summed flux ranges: 1.76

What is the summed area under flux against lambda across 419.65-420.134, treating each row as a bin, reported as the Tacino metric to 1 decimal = 8.9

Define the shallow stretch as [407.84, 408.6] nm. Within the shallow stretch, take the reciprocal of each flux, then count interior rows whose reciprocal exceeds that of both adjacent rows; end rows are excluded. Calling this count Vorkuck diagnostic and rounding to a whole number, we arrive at 2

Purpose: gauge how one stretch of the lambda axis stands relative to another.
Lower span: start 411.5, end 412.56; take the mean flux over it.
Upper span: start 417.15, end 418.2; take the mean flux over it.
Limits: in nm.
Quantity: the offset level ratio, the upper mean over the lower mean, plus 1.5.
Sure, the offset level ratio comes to 2.55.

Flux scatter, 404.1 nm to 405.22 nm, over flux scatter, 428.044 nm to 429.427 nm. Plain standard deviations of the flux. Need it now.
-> 0.96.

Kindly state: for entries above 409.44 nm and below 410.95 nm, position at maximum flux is 409.957 nm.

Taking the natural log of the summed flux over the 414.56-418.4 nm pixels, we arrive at 6.6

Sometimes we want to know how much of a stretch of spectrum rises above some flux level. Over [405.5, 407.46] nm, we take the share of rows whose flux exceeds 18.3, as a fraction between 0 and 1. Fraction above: 0.429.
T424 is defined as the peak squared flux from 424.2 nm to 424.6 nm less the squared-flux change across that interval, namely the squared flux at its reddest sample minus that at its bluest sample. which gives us 431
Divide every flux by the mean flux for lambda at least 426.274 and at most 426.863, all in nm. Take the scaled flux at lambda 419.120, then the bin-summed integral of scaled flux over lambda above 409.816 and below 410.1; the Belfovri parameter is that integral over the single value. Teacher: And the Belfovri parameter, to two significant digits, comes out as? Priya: 0.24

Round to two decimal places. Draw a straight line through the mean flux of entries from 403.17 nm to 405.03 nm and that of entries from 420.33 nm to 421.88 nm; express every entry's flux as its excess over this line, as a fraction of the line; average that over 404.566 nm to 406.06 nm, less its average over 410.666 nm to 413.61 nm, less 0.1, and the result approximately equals -0.04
